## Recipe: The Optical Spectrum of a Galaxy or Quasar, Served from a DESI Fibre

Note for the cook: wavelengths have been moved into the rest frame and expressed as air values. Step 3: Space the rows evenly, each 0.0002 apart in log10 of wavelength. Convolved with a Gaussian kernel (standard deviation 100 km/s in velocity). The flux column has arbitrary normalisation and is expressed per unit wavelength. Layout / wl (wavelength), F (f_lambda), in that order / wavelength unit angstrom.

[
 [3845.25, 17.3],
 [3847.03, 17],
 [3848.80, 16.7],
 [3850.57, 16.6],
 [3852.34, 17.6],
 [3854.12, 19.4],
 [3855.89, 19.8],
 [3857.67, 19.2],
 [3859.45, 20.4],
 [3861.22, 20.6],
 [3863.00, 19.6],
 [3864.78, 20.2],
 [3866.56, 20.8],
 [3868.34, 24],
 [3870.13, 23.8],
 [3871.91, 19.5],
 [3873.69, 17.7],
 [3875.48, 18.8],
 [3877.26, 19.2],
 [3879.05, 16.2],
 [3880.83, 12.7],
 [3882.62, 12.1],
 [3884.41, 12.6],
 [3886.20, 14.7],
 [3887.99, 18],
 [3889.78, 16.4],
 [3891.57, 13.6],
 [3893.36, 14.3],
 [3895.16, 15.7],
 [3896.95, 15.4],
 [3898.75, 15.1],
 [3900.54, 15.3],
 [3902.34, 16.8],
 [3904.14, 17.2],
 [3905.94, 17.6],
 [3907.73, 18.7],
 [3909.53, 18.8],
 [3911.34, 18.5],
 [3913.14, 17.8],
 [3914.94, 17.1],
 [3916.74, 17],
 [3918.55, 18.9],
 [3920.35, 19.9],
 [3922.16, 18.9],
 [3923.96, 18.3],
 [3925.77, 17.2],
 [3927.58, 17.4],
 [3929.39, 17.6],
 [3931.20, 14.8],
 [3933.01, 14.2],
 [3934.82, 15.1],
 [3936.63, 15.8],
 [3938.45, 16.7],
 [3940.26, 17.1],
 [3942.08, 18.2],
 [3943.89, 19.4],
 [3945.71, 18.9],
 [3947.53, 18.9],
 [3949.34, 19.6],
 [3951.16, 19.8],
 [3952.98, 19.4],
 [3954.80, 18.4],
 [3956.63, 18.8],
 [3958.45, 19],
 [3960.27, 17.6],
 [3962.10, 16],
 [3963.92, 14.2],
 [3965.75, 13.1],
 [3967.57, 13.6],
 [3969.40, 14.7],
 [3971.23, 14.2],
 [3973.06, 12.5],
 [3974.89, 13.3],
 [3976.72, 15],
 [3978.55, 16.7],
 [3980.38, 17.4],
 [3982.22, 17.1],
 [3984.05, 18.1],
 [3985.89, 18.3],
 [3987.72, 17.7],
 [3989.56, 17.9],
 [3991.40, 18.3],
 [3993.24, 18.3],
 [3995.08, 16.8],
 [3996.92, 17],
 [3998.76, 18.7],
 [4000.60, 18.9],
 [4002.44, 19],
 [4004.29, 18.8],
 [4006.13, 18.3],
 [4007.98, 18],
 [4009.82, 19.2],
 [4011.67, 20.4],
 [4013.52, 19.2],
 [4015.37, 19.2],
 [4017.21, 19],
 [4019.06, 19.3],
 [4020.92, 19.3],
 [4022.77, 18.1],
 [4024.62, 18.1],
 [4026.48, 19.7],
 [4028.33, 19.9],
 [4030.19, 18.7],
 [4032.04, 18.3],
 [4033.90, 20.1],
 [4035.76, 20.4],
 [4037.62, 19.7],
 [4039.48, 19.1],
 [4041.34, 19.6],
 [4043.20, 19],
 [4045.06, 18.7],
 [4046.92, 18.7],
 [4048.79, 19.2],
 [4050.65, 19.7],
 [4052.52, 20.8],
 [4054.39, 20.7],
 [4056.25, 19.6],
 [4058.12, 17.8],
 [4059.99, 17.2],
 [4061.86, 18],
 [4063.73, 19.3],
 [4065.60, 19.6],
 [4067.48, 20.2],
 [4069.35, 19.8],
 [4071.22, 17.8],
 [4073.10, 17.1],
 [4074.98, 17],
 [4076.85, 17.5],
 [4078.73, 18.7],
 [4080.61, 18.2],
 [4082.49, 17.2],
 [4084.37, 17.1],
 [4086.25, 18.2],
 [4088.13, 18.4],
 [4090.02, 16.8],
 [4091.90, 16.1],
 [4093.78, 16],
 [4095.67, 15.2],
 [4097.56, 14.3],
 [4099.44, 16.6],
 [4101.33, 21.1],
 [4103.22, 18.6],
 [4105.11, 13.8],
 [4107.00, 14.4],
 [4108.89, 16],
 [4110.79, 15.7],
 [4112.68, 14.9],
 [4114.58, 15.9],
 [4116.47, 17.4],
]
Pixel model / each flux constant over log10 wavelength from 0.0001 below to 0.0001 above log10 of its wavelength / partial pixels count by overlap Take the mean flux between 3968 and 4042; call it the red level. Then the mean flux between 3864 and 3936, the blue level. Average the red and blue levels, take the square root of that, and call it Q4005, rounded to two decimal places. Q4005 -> 4.20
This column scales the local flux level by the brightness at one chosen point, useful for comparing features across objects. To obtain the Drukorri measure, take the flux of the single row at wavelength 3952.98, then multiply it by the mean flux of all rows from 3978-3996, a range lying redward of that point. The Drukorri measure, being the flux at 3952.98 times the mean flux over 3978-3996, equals 343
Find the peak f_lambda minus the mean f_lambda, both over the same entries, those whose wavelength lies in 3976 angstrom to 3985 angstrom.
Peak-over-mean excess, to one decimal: 1.2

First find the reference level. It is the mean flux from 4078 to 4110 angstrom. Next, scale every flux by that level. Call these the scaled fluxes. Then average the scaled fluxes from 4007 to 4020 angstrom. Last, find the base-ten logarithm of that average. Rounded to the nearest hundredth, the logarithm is 0.06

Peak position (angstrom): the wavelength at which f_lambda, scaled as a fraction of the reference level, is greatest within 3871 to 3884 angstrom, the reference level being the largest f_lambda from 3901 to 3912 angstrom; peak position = 3871.91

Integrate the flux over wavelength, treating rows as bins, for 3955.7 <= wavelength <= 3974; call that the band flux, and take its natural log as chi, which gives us 5.64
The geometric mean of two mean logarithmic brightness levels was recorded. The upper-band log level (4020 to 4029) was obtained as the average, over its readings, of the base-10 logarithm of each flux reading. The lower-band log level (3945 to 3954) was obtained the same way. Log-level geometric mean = 1.28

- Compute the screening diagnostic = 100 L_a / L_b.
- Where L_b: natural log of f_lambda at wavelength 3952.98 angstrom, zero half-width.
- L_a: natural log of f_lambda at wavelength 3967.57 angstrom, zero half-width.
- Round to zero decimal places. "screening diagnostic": 88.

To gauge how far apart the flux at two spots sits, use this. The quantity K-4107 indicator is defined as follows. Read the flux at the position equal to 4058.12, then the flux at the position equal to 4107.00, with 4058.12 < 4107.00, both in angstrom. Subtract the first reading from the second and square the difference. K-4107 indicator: 12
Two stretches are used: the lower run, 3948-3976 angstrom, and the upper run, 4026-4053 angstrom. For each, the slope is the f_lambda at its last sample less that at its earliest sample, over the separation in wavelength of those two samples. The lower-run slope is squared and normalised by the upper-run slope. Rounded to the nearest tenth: 1.4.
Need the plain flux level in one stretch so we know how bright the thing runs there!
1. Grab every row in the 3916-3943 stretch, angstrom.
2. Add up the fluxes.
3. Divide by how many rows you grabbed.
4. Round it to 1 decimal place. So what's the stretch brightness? 17.1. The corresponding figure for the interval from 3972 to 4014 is 17.6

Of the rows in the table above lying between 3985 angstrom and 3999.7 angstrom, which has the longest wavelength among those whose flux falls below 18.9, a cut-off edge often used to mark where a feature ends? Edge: 3998.76 angstrom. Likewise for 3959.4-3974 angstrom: 3973.06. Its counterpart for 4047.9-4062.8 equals 4061.86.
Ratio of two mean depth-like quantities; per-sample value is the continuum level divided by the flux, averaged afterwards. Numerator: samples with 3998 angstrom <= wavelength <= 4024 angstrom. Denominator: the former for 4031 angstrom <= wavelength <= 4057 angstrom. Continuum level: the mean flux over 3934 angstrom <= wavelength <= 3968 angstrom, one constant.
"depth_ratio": 1.03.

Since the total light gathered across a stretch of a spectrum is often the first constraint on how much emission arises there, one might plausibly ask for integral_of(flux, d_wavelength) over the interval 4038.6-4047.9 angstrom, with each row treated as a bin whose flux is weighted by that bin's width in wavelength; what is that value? 177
